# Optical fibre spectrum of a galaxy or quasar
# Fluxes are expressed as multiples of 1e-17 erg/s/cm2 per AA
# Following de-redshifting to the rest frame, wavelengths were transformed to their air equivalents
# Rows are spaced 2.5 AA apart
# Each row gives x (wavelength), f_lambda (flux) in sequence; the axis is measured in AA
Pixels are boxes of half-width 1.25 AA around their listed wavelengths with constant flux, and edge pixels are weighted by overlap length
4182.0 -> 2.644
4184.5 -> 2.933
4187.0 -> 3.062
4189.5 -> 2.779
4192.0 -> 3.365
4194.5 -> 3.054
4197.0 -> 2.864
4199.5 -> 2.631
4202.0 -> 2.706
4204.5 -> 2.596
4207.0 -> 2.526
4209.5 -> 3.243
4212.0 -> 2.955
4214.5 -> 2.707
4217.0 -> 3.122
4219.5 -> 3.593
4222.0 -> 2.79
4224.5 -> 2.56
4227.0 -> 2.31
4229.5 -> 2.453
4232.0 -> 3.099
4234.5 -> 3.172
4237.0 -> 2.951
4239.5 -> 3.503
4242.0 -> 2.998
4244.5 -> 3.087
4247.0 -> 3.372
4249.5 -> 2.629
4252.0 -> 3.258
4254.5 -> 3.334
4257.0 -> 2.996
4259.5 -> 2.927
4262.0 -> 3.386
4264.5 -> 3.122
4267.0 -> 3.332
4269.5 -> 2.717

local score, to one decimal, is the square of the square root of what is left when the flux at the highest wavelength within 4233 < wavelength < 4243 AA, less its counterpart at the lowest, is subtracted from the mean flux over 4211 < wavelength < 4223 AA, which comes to 3.2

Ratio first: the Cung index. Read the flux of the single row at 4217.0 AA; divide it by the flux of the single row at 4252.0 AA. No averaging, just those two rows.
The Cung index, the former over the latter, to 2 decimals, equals 0.96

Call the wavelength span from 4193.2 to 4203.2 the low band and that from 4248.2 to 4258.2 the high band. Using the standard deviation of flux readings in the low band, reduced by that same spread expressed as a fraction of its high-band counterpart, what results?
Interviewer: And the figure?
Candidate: -0.4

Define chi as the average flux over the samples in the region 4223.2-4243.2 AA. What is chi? 2.88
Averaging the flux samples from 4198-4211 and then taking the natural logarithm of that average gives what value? 1.01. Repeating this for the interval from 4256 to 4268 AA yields 1.15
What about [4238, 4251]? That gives 1.14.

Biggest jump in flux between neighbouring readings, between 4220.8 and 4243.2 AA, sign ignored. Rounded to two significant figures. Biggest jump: 0.65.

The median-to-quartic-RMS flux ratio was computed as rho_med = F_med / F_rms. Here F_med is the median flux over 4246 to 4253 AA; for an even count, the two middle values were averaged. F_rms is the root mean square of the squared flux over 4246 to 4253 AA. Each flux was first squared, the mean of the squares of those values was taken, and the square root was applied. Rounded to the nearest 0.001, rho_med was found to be 0.332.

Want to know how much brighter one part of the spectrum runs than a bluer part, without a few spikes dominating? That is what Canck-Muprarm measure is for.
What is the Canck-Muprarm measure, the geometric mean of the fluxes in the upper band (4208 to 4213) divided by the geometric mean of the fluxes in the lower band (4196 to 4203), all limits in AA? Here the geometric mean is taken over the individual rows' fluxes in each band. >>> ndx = 1.13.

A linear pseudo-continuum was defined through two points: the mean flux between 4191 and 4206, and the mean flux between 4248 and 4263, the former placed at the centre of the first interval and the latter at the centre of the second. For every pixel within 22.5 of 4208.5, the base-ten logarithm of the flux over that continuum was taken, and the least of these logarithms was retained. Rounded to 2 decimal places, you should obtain -0.11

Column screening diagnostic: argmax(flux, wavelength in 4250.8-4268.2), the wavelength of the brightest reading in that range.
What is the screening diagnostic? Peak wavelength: 4262.0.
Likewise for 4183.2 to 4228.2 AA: 4219.5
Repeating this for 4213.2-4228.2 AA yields 4219.5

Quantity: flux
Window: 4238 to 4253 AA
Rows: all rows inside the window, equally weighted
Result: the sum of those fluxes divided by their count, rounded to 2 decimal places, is 3.14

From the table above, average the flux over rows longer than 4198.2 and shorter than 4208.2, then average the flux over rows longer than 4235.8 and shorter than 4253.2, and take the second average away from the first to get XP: -0.50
